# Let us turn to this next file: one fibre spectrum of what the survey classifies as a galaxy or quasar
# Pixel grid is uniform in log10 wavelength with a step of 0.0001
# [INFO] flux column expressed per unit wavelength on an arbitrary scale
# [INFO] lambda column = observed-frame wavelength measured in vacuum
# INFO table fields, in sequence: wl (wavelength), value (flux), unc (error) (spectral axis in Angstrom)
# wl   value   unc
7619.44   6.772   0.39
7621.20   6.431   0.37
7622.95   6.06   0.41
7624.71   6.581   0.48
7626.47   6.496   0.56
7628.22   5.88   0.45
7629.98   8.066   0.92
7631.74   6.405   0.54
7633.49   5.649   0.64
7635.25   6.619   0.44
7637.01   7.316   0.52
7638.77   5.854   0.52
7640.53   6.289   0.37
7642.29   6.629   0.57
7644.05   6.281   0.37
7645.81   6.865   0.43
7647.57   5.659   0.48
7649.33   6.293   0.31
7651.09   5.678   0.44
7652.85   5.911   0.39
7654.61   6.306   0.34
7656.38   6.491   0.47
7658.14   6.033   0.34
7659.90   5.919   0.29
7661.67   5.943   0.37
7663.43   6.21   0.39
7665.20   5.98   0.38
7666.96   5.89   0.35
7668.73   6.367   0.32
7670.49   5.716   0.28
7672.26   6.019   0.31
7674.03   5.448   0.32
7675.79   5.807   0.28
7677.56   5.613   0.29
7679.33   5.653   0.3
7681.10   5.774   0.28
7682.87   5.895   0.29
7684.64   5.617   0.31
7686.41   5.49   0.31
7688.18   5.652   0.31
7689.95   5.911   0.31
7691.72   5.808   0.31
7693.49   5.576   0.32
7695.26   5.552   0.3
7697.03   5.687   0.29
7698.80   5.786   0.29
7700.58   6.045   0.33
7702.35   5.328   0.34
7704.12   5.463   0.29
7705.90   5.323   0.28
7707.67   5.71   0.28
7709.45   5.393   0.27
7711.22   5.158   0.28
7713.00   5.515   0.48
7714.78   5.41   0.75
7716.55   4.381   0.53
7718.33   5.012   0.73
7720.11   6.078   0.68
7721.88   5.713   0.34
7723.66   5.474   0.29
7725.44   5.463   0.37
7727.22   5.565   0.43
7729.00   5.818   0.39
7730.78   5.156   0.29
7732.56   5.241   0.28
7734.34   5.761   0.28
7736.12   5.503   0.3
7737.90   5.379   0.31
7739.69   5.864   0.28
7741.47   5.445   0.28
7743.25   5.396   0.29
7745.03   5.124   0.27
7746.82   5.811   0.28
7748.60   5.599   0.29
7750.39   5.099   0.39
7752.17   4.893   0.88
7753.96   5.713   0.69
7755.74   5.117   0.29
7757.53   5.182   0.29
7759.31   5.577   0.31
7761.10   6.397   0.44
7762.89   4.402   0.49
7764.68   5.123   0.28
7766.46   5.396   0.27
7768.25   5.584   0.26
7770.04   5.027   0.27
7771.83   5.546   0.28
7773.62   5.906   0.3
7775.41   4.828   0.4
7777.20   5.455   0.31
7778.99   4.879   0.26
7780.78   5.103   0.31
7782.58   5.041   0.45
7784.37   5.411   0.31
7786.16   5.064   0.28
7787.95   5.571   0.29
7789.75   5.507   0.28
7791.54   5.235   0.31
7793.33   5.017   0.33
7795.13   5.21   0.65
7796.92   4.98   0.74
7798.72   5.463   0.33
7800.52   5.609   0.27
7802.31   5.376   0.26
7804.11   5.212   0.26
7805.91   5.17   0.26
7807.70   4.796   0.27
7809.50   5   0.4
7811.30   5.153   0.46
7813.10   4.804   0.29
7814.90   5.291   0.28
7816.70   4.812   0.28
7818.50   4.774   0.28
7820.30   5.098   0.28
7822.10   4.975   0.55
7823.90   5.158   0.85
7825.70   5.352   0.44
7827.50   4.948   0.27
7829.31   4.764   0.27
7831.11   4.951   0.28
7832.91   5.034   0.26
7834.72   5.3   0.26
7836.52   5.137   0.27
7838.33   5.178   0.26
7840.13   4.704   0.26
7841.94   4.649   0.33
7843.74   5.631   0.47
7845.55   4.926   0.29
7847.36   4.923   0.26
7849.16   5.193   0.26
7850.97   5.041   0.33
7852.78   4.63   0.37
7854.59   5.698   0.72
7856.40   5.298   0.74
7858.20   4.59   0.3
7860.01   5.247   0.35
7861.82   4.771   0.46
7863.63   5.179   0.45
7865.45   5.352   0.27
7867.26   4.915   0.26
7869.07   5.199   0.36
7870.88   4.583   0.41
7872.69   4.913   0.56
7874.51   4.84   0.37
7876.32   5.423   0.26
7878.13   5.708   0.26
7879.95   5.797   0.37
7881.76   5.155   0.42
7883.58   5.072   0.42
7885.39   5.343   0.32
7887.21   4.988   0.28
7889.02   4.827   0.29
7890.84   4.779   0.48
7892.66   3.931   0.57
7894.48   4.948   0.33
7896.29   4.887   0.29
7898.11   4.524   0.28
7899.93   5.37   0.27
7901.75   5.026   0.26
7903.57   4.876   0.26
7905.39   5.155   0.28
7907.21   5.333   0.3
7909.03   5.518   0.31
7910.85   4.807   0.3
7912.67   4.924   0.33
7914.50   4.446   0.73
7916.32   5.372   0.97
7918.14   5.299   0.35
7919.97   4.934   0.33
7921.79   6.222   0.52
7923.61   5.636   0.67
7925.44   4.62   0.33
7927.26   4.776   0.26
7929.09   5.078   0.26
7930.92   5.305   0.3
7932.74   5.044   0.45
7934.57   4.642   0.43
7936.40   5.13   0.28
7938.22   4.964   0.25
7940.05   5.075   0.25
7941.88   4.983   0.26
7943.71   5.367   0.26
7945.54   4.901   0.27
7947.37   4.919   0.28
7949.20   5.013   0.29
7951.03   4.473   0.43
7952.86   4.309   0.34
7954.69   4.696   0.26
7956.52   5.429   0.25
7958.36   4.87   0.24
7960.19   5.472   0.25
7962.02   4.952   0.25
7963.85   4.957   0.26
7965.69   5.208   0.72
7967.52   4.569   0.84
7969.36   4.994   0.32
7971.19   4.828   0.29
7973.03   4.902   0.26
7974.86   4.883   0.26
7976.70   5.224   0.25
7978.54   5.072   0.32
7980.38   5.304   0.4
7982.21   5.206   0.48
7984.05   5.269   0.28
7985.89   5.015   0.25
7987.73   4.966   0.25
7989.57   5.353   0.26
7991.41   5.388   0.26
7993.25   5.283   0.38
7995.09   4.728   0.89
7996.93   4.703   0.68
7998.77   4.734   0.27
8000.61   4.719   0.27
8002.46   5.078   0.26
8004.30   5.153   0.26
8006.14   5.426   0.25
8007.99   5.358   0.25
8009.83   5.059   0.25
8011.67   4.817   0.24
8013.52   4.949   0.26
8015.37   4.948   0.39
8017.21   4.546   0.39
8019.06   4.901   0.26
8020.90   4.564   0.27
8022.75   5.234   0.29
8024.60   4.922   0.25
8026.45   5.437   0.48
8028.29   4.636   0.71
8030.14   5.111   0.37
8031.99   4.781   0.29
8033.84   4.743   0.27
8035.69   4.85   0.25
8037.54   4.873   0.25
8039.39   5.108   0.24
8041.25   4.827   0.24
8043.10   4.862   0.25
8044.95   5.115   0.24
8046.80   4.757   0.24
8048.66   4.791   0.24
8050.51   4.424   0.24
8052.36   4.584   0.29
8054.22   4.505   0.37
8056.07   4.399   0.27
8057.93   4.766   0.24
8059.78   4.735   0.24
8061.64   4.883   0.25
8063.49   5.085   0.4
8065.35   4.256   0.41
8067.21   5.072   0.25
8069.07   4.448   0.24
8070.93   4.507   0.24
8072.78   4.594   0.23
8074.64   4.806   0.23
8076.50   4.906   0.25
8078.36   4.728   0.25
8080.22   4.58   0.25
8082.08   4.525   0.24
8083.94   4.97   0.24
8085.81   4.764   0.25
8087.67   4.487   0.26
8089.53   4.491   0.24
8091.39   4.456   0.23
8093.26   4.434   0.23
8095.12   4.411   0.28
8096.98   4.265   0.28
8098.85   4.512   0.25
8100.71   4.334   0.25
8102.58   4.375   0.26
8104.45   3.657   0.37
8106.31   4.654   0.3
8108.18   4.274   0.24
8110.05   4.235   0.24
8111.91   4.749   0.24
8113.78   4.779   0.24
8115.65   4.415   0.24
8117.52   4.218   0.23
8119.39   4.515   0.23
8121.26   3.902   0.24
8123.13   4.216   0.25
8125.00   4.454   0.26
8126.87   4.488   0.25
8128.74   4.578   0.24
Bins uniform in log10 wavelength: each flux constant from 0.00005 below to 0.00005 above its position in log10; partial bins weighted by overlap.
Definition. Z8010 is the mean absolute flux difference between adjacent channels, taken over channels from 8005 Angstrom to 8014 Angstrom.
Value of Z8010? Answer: 0.19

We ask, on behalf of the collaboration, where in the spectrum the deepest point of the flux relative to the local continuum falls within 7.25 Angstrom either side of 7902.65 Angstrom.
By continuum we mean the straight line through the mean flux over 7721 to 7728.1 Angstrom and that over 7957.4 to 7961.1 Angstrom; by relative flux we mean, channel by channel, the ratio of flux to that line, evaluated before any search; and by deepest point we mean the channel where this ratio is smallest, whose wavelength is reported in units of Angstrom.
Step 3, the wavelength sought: 7898.11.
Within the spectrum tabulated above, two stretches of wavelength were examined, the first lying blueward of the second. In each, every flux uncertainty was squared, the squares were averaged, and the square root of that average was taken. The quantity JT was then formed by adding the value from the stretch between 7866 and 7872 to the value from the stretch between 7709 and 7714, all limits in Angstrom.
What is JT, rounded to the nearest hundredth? 0.71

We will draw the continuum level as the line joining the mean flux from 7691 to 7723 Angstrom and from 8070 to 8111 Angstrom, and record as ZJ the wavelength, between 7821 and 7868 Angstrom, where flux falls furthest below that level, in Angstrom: 7858.20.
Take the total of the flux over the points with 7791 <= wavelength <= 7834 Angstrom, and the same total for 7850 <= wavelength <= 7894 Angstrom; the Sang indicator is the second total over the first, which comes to 0.99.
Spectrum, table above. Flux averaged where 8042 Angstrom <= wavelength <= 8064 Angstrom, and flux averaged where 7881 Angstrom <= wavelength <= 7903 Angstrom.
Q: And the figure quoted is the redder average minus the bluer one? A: -0.16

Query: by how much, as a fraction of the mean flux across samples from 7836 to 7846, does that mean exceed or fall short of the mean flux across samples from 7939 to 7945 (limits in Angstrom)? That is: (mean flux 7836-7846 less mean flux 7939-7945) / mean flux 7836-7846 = -0.02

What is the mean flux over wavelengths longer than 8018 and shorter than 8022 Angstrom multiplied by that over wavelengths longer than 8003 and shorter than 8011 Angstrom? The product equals 24.8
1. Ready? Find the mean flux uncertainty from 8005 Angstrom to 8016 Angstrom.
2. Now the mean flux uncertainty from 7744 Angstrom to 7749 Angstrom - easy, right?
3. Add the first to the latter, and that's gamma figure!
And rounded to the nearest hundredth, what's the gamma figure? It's 0.55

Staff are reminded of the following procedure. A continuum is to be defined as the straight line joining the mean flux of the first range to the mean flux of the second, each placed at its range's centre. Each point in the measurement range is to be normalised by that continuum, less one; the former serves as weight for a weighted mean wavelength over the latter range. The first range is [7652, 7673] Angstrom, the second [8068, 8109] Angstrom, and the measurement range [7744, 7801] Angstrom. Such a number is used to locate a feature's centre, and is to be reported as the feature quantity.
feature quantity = 7771.7 Angstrom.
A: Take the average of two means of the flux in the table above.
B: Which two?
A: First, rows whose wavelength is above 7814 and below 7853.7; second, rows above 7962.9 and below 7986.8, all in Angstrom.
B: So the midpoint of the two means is 5.03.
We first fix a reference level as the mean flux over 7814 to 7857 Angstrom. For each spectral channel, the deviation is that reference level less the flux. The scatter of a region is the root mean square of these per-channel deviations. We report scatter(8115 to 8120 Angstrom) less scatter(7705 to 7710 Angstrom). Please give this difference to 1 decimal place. 0.2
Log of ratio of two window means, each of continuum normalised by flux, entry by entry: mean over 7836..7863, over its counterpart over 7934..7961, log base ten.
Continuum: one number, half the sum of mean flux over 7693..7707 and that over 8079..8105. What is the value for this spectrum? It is -0.008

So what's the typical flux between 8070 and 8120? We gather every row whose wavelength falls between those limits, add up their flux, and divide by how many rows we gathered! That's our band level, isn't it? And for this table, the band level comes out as 4.5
